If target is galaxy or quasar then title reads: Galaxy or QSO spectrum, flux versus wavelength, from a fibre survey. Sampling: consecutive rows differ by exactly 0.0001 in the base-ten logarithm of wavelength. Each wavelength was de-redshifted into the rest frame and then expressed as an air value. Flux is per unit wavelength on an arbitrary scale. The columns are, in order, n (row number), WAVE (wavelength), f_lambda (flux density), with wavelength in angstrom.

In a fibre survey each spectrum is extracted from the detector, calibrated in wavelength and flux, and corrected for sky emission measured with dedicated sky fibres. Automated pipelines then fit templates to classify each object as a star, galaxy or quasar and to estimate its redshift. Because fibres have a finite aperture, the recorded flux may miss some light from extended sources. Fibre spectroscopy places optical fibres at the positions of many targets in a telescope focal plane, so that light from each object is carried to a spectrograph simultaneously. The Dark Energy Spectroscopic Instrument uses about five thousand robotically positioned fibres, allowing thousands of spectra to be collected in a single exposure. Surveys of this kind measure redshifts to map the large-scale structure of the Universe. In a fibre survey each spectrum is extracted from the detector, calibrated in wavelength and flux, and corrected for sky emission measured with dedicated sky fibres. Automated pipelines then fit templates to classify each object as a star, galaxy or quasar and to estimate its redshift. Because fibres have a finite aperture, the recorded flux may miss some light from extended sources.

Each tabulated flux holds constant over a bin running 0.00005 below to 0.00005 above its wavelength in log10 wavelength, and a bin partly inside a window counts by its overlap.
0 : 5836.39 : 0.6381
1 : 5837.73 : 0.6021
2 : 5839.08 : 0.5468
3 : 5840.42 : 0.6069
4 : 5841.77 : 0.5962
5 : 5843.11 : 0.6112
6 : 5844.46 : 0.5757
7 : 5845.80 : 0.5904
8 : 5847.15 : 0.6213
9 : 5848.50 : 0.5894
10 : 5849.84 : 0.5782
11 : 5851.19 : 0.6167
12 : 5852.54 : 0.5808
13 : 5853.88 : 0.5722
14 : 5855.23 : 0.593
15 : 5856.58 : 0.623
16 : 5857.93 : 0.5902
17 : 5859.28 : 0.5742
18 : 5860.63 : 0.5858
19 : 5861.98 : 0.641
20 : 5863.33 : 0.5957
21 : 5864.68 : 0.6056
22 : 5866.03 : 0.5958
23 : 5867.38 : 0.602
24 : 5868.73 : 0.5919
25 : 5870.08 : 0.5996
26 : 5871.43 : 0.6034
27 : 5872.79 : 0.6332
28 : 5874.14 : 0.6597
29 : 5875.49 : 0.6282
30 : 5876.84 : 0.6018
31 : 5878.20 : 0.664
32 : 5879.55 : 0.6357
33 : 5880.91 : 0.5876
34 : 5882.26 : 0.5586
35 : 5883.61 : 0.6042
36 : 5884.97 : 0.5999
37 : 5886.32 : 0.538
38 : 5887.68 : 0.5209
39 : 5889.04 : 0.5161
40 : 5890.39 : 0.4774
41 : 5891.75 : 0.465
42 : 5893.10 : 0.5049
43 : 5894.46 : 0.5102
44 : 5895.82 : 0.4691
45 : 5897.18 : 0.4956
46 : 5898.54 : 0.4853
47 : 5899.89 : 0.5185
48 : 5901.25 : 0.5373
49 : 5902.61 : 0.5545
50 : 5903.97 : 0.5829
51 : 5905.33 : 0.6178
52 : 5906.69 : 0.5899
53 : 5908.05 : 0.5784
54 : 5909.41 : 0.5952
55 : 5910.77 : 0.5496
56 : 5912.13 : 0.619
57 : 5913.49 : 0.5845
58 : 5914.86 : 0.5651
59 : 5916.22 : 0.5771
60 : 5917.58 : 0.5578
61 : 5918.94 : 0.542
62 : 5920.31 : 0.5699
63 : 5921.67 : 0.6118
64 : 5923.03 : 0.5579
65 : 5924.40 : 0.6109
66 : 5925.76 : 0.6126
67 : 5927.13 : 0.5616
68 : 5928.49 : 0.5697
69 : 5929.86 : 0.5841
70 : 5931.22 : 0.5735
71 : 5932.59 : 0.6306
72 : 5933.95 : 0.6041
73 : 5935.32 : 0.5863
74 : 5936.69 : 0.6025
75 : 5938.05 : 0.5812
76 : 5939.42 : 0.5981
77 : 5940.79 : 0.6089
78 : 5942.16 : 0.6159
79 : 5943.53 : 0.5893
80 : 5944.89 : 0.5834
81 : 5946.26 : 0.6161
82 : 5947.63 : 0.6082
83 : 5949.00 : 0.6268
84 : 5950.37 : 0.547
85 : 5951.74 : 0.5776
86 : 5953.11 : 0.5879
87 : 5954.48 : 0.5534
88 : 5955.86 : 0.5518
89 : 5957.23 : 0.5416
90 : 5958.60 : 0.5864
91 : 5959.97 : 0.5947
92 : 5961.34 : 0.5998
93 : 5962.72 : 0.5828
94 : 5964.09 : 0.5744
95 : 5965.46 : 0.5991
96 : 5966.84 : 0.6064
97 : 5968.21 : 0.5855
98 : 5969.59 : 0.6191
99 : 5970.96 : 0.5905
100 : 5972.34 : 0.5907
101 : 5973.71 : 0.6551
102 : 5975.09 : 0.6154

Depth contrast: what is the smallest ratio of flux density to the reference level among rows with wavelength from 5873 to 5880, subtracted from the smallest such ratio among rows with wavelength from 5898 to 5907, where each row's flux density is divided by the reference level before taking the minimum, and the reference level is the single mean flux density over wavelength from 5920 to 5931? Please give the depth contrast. -0.20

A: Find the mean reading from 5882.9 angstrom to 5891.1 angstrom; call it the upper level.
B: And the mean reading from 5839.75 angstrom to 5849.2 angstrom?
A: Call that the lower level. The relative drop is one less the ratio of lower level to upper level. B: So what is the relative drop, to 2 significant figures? -0.10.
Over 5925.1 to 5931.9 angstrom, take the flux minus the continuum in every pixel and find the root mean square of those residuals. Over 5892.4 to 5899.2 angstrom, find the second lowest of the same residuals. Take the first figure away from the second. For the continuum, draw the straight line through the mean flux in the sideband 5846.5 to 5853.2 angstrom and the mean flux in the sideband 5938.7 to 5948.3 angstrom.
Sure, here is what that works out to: -0.143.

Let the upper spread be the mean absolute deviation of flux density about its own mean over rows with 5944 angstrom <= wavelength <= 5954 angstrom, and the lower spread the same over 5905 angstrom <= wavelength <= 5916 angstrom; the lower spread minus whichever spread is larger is -0.0031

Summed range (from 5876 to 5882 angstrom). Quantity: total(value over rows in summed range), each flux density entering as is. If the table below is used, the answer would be 2.49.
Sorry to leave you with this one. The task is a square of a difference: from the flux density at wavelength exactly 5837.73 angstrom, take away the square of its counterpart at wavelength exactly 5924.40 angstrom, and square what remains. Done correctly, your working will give 0.052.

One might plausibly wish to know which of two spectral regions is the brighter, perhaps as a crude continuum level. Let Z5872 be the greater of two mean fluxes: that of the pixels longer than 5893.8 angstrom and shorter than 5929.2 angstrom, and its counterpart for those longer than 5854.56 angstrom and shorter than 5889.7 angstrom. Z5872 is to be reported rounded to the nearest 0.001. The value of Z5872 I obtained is 0.598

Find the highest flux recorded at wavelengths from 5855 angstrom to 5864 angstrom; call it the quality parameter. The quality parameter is 0.641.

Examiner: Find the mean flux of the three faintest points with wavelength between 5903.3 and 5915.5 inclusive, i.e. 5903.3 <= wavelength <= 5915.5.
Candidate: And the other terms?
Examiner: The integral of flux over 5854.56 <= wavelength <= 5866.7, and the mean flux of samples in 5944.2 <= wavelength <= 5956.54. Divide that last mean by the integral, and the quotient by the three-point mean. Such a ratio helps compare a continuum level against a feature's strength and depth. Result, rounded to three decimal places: 0.142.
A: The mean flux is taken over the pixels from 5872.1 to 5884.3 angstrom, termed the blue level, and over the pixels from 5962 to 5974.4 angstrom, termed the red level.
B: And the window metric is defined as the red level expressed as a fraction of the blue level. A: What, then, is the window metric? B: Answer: 0.97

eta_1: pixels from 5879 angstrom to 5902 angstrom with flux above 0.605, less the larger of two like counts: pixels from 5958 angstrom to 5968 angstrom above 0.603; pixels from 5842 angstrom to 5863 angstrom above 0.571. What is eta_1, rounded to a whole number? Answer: -14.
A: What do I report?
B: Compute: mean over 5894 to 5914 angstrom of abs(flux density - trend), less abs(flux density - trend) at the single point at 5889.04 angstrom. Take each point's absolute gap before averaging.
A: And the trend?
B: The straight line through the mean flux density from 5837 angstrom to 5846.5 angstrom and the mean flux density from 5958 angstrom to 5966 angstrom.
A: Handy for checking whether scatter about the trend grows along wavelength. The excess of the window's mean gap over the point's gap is -0.028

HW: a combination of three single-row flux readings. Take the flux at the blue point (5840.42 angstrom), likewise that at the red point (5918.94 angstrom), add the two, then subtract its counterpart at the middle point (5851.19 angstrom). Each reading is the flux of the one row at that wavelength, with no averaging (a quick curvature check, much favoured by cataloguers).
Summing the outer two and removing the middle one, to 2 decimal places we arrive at 0.53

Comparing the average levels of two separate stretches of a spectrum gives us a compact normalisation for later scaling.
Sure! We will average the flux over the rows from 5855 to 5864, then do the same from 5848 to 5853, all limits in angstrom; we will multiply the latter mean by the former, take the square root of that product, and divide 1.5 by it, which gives 2.52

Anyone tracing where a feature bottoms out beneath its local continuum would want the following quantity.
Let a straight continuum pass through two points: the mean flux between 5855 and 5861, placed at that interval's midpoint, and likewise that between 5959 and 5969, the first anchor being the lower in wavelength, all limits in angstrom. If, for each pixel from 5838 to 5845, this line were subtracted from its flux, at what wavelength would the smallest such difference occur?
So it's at 5839.08 angstrom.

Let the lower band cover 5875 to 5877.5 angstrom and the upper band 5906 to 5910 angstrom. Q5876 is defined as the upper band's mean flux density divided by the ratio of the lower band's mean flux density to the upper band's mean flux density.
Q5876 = 0.562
